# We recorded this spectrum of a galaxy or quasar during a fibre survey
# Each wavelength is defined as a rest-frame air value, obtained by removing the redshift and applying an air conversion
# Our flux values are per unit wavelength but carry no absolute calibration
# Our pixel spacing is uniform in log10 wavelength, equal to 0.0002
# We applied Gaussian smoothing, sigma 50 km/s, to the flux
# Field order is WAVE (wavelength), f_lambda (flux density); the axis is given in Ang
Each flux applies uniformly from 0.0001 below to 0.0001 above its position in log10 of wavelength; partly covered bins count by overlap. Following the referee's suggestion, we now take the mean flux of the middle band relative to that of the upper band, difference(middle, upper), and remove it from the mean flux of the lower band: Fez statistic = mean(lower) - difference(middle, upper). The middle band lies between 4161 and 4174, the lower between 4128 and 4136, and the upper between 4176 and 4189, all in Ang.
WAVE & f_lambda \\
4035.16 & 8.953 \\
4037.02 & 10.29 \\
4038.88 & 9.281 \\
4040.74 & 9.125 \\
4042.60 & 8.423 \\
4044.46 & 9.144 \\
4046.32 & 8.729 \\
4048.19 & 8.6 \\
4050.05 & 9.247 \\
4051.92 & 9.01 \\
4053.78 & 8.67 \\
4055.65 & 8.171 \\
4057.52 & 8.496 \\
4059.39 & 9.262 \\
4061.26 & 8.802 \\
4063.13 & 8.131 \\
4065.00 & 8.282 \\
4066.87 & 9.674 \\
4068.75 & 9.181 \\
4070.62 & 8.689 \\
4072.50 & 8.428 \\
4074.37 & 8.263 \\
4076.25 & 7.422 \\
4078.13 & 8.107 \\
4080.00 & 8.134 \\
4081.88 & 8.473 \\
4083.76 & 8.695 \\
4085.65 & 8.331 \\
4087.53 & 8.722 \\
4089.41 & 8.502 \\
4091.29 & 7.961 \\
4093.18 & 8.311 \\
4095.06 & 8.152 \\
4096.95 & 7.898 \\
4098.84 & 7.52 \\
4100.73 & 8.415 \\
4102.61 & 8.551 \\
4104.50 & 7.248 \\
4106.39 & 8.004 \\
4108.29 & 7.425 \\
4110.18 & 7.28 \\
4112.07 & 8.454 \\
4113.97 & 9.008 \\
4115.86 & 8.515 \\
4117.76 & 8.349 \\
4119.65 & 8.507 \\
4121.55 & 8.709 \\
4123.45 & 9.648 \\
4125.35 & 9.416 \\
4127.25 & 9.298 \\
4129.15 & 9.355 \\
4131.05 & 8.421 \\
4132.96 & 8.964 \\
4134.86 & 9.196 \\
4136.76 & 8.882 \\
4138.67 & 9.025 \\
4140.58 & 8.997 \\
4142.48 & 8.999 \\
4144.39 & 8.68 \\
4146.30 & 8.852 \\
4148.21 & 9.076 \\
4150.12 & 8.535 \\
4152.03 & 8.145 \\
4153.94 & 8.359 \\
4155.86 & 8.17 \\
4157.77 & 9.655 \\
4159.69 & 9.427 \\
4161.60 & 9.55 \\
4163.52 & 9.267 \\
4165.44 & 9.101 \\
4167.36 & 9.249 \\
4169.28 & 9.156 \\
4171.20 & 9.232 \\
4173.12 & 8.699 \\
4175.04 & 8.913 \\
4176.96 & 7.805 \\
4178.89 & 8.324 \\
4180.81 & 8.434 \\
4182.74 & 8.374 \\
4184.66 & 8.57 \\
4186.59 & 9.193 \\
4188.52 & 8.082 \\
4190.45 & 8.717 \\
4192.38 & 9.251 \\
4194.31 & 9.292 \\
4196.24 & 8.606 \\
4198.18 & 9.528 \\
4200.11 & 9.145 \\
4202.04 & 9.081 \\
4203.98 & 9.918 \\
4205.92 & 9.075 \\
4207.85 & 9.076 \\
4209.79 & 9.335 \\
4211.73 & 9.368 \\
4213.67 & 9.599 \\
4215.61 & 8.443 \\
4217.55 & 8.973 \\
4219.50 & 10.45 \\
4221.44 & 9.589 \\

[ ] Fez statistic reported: 8.2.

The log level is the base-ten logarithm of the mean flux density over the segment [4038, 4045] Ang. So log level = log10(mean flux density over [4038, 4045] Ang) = 0.954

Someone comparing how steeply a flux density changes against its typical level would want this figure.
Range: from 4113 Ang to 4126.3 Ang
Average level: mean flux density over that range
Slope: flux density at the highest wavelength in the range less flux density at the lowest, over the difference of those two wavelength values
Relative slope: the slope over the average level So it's 0.0040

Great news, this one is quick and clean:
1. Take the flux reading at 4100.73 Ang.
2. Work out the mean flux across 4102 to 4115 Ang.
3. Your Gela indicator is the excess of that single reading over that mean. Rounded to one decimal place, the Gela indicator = 0.4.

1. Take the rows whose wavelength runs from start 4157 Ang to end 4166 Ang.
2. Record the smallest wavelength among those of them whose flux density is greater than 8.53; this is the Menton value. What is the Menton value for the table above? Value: 4157.77 Ang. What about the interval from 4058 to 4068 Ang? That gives 4059.39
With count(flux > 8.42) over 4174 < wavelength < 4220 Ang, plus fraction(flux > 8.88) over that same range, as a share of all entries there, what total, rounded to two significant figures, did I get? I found 21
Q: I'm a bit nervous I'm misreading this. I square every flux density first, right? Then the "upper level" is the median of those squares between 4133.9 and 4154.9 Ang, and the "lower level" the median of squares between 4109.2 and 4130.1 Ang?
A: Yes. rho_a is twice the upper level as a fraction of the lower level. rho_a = 2.08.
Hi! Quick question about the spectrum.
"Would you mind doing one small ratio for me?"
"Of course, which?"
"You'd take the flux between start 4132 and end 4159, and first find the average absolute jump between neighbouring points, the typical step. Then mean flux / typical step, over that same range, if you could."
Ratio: 27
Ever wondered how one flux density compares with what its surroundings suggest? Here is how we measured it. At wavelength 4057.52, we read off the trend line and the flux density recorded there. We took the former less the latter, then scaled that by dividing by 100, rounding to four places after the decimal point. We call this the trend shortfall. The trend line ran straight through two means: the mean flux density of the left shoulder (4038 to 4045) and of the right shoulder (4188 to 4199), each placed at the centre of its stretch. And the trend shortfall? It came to 0.0049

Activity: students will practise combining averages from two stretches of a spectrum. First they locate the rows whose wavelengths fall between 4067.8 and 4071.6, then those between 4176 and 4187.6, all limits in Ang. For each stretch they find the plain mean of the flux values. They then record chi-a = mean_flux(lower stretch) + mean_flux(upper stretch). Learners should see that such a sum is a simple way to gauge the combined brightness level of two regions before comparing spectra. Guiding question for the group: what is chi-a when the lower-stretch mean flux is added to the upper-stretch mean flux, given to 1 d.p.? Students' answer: 17.4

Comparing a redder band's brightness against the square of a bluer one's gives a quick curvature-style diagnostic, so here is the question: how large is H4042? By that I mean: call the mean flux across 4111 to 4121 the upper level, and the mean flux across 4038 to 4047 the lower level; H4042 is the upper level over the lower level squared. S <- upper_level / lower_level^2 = 0.107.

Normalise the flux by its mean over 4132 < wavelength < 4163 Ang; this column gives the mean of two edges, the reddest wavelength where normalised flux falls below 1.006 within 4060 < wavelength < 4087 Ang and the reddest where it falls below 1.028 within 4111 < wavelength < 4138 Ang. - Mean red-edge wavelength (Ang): 4111.2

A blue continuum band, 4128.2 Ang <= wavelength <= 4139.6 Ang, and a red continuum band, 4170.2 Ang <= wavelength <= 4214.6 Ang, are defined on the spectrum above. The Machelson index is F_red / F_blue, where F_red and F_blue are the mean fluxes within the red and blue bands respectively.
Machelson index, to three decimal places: 0.996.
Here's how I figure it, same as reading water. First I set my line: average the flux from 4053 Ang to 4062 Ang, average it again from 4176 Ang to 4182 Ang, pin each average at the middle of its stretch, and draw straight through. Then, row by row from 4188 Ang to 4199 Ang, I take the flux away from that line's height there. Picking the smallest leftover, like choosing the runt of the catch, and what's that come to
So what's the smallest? -1.4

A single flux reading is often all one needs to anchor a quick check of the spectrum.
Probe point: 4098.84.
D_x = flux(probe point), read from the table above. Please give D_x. 7.52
